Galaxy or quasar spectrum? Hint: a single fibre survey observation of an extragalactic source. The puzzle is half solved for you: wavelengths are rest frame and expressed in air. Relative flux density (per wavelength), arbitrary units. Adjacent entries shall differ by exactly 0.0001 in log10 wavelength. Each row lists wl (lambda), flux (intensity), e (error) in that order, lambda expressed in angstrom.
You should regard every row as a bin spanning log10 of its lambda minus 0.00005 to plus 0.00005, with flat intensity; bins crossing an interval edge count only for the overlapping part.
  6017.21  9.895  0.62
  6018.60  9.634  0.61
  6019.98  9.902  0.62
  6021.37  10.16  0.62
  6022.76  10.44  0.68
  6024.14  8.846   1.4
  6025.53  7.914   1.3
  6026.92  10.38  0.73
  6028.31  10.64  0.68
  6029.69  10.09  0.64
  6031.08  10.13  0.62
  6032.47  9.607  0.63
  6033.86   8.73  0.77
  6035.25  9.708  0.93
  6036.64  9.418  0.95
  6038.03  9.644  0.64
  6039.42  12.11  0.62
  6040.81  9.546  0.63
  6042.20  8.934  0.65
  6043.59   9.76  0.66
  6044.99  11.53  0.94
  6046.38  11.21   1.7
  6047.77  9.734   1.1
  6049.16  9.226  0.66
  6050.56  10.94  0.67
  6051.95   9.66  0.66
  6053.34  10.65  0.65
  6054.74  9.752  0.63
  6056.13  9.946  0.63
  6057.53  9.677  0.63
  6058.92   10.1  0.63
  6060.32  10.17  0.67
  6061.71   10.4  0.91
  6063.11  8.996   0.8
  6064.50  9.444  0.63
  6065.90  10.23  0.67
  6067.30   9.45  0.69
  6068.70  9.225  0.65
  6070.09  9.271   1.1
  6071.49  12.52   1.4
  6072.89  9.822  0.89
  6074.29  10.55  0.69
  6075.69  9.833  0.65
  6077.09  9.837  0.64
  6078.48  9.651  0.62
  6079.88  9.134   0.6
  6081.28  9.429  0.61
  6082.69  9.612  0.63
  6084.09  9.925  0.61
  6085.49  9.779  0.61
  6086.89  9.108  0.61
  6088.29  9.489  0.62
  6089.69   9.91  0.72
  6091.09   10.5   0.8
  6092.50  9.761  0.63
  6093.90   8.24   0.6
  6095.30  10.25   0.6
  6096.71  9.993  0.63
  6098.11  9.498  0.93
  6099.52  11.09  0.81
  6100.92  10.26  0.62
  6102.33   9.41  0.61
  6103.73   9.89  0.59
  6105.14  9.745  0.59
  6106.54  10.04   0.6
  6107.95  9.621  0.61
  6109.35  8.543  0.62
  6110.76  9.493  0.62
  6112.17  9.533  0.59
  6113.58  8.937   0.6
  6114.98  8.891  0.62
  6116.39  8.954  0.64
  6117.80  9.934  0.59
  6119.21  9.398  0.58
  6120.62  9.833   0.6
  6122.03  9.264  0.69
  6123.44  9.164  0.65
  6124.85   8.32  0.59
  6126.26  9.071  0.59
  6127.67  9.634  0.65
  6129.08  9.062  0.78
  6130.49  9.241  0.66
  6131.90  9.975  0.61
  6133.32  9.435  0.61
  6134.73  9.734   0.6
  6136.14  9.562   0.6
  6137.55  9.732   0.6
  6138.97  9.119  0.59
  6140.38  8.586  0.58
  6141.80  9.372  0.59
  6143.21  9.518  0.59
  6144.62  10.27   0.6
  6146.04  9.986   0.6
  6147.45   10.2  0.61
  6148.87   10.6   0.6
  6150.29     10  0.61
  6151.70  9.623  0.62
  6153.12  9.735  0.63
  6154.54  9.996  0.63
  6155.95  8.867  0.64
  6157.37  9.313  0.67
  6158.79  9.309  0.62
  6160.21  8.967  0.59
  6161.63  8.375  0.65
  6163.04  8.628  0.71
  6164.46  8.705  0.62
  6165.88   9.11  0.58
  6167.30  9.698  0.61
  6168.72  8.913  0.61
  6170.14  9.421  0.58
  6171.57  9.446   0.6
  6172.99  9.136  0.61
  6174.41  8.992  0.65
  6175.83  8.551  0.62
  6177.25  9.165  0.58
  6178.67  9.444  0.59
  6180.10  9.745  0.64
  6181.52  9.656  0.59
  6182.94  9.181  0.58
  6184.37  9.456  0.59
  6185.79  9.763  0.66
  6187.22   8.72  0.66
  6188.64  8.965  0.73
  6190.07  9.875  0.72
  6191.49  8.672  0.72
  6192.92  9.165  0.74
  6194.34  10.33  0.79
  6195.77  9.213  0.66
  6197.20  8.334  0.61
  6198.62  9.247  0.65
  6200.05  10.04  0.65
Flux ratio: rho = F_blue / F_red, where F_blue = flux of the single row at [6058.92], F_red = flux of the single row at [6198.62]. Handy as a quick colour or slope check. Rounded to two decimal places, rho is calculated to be 1.09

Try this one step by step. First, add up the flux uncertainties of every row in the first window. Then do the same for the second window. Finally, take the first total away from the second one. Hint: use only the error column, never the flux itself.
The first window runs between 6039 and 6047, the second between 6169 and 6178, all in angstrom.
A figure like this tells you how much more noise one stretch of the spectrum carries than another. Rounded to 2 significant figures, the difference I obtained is -1.6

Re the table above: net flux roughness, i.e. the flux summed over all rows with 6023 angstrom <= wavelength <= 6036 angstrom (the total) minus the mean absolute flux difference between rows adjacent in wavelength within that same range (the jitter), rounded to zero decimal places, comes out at 85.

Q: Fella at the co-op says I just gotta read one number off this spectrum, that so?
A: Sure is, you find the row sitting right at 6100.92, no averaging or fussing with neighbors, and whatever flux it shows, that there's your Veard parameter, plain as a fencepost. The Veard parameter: 10.26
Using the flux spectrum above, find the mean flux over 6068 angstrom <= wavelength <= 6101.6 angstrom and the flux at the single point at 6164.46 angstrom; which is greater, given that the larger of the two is 9.86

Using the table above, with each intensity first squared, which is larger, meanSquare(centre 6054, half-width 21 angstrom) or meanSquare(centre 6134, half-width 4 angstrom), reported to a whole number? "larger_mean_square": 101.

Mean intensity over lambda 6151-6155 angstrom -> 9.8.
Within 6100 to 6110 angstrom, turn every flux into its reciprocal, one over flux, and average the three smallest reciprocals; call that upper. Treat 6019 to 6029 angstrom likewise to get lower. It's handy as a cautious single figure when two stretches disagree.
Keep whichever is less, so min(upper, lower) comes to 0.0954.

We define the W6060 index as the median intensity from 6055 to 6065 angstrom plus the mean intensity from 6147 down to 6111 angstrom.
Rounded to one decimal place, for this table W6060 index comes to 19.3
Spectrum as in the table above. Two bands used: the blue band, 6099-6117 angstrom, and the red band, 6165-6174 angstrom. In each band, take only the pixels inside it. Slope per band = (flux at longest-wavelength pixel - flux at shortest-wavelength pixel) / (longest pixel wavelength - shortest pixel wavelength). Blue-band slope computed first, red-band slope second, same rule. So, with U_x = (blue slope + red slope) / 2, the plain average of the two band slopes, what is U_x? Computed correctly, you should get -0.061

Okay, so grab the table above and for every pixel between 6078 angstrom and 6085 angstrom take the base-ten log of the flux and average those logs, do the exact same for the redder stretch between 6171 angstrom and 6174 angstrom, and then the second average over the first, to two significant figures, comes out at 0.99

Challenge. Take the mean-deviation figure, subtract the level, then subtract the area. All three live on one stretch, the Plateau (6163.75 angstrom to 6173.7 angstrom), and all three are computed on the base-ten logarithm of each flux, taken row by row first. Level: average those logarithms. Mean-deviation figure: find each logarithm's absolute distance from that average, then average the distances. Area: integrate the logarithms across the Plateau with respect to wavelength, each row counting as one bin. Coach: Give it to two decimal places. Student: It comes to -10.53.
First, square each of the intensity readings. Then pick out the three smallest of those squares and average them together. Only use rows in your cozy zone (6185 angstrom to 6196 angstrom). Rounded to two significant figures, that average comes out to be 77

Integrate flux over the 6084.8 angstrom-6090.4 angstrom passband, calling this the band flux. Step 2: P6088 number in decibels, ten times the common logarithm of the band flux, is 17.30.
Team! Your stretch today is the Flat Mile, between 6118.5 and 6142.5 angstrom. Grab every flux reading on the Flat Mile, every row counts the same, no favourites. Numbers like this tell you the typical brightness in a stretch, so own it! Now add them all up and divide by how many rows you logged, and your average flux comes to 9.3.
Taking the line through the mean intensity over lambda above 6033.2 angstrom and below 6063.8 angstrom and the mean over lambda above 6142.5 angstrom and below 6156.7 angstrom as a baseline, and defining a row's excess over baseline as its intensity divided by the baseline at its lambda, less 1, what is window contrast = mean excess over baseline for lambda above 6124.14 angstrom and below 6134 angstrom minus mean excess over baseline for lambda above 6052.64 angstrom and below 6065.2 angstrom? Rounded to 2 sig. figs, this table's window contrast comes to -0.058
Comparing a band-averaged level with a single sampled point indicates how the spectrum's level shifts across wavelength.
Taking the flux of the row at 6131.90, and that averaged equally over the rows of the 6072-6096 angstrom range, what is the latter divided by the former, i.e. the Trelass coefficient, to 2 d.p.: 0.97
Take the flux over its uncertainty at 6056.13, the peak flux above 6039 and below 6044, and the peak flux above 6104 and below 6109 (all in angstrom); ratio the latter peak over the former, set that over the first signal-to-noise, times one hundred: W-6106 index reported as 5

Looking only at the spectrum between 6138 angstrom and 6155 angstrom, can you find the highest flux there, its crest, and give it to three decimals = 10.600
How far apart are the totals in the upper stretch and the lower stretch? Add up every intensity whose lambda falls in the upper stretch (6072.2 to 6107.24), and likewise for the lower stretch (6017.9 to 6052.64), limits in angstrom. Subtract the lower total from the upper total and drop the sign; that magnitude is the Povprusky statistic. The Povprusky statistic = 3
